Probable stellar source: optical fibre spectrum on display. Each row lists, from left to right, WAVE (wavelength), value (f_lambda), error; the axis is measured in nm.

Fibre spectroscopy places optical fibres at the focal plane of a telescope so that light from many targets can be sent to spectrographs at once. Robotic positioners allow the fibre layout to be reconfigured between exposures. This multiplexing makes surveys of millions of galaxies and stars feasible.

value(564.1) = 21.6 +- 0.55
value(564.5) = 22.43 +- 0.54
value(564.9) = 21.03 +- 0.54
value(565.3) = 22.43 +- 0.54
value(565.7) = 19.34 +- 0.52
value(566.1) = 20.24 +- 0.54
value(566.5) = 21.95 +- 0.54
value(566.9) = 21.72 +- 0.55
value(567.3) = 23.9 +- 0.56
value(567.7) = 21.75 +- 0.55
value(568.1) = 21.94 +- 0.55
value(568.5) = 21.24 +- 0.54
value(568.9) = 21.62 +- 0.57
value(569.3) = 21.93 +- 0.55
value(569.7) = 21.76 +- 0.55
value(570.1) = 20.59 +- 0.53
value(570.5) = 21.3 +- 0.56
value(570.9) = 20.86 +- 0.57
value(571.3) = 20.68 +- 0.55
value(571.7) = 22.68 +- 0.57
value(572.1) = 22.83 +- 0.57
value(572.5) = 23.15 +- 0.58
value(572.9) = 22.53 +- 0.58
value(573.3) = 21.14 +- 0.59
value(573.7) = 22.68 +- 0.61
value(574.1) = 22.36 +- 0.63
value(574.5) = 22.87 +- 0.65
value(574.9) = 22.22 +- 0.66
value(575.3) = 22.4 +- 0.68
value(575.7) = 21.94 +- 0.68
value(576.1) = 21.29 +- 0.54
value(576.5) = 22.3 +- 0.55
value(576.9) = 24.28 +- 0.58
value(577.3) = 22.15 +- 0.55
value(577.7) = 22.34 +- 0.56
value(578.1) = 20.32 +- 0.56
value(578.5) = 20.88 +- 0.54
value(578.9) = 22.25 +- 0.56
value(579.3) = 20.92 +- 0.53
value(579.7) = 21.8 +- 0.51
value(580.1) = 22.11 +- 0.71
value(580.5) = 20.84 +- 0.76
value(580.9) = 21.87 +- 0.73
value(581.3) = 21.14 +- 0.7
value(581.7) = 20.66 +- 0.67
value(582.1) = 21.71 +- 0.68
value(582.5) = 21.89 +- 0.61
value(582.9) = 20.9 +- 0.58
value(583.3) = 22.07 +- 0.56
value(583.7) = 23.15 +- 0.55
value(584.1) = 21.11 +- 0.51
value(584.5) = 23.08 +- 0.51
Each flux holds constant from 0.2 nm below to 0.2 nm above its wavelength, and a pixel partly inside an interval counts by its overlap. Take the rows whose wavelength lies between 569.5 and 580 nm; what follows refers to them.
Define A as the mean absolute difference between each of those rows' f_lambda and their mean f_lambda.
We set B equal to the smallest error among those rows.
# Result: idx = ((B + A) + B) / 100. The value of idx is 0.0178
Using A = 0.76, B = 0.510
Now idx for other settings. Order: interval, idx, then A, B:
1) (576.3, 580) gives 0.0185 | 0.83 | 0.510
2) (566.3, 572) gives 0.0163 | 0.57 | 0.530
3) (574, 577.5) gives 0.0159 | 0.51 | 0.540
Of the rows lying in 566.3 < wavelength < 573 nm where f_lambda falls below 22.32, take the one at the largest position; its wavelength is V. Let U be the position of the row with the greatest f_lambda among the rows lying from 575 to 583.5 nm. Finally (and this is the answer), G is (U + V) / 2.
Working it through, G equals 574.10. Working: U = 576.9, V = 571.3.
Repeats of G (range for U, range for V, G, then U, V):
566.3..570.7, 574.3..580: 573.50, 567.3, 579.7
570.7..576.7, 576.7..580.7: 576.50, 572.5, 580.5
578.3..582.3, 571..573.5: 576.10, 578.9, 573.3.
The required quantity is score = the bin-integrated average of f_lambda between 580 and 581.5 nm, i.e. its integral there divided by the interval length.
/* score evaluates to 21.4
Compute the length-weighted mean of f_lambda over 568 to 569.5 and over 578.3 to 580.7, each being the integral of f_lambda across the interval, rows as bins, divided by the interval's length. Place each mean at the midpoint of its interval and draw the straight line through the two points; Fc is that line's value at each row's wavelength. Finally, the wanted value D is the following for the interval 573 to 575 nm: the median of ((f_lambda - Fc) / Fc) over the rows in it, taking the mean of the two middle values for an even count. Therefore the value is 0.037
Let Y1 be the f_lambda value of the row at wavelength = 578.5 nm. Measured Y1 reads 20.88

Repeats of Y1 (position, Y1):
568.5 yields 21.24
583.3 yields 22.07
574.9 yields 22.22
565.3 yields 22.43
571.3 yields 20.68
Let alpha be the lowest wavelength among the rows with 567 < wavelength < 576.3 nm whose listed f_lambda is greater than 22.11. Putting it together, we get 567.3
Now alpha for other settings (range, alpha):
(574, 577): 574.1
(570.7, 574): 571.7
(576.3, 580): 576.5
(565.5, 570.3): 567.3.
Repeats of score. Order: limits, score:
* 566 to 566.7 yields 21.2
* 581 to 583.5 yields 21.4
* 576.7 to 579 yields 22.0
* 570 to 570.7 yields 21.0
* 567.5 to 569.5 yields 21.7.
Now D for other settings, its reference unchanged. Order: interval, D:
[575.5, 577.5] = 0.030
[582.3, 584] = 0.027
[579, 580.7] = -0.005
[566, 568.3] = 0.007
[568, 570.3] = 0.002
